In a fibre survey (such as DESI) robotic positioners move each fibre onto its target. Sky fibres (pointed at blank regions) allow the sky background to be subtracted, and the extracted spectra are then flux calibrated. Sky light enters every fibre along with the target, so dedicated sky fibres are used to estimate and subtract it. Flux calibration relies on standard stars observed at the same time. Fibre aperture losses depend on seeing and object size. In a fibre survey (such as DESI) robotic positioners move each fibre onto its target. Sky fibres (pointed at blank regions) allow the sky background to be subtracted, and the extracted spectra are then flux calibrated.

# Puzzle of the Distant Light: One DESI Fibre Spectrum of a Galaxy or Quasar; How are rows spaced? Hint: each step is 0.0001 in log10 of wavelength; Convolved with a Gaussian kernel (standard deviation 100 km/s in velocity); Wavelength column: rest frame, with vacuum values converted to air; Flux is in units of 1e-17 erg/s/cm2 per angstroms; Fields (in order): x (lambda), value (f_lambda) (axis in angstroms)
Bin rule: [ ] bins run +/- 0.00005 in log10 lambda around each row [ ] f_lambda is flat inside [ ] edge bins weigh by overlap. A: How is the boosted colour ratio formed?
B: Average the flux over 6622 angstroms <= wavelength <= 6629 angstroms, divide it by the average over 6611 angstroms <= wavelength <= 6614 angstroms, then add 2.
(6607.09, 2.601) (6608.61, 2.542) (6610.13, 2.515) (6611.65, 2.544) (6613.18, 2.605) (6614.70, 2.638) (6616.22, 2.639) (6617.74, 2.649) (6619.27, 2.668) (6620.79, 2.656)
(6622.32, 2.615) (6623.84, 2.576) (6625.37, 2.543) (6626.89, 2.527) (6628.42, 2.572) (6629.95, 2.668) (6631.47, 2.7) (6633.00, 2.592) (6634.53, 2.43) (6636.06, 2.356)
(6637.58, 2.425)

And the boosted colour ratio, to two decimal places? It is 3.00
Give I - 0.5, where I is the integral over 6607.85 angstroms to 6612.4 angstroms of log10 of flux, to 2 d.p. 1.34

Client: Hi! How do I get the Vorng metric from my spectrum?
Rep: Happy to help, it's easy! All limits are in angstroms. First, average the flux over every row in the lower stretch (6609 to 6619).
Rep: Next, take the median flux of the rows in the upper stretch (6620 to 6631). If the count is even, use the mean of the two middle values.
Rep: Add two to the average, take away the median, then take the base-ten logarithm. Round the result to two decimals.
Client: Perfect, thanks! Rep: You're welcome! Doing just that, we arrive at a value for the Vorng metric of 0.31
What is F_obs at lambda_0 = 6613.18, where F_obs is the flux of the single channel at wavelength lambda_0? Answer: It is 2.605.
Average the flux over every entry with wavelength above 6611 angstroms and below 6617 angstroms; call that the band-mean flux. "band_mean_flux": 2.61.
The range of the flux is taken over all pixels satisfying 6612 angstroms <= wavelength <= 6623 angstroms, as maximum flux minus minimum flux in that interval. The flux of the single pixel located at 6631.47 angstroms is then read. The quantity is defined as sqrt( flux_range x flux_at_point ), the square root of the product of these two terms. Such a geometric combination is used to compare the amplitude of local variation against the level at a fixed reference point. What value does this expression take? 0.41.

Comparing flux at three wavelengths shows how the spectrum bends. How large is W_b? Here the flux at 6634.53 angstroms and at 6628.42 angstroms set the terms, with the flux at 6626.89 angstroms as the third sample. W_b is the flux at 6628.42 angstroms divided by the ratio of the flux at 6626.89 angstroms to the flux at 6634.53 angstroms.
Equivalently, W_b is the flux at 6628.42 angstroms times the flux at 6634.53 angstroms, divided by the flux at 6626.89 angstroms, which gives 2.47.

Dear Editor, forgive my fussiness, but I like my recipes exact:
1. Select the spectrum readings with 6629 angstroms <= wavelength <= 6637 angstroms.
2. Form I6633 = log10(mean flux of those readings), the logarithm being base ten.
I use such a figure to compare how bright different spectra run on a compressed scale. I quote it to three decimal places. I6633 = 0.406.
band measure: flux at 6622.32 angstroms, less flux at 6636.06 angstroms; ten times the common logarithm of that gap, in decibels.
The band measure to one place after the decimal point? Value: -5.9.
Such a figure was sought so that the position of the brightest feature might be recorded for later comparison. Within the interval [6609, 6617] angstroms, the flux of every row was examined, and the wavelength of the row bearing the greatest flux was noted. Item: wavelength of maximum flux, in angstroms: 6616.22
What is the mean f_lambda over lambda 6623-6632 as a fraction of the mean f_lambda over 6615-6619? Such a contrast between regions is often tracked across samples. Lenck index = 0.98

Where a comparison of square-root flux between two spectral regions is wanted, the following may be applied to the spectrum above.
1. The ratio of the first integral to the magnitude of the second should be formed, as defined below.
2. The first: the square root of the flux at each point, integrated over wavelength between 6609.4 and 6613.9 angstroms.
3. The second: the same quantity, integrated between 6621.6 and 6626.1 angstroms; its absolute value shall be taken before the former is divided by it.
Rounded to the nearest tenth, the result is 1.0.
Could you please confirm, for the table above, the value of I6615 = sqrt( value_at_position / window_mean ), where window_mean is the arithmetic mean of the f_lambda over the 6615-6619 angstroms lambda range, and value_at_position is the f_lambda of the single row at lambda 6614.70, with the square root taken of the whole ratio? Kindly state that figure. 1.00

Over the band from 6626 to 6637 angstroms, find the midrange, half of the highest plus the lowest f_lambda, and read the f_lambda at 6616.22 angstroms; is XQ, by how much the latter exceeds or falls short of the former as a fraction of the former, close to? 0.044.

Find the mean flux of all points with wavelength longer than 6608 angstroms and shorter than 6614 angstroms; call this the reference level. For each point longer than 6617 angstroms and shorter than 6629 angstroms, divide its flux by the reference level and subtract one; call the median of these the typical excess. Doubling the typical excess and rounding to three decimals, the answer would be 0.034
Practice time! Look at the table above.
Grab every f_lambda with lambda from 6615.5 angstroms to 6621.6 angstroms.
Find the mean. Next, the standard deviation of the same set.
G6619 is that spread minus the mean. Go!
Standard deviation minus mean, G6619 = -2.64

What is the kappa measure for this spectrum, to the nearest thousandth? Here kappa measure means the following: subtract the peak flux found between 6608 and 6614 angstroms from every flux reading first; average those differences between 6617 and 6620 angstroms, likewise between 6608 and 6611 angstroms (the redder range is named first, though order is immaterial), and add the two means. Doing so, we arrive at -0.023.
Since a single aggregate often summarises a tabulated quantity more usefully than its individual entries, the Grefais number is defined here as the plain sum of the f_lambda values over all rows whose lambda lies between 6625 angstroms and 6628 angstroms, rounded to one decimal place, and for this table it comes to 5.1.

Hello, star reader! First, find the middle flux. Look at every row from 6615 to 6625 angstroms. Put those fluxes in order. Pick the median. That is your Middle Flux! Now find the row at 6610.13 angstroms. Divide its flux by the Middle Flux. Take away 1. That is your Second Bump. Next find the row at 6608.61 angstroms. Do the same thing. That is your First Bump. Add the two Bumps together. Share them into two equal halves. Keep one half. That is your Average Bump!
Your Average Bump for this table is -0.044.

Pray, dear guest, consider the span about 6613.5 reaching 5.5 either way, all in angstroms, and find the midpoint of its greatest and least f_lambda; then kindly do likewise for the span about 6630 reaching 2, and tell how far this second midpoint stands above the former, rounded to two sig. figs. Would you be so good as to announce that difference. 0.054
